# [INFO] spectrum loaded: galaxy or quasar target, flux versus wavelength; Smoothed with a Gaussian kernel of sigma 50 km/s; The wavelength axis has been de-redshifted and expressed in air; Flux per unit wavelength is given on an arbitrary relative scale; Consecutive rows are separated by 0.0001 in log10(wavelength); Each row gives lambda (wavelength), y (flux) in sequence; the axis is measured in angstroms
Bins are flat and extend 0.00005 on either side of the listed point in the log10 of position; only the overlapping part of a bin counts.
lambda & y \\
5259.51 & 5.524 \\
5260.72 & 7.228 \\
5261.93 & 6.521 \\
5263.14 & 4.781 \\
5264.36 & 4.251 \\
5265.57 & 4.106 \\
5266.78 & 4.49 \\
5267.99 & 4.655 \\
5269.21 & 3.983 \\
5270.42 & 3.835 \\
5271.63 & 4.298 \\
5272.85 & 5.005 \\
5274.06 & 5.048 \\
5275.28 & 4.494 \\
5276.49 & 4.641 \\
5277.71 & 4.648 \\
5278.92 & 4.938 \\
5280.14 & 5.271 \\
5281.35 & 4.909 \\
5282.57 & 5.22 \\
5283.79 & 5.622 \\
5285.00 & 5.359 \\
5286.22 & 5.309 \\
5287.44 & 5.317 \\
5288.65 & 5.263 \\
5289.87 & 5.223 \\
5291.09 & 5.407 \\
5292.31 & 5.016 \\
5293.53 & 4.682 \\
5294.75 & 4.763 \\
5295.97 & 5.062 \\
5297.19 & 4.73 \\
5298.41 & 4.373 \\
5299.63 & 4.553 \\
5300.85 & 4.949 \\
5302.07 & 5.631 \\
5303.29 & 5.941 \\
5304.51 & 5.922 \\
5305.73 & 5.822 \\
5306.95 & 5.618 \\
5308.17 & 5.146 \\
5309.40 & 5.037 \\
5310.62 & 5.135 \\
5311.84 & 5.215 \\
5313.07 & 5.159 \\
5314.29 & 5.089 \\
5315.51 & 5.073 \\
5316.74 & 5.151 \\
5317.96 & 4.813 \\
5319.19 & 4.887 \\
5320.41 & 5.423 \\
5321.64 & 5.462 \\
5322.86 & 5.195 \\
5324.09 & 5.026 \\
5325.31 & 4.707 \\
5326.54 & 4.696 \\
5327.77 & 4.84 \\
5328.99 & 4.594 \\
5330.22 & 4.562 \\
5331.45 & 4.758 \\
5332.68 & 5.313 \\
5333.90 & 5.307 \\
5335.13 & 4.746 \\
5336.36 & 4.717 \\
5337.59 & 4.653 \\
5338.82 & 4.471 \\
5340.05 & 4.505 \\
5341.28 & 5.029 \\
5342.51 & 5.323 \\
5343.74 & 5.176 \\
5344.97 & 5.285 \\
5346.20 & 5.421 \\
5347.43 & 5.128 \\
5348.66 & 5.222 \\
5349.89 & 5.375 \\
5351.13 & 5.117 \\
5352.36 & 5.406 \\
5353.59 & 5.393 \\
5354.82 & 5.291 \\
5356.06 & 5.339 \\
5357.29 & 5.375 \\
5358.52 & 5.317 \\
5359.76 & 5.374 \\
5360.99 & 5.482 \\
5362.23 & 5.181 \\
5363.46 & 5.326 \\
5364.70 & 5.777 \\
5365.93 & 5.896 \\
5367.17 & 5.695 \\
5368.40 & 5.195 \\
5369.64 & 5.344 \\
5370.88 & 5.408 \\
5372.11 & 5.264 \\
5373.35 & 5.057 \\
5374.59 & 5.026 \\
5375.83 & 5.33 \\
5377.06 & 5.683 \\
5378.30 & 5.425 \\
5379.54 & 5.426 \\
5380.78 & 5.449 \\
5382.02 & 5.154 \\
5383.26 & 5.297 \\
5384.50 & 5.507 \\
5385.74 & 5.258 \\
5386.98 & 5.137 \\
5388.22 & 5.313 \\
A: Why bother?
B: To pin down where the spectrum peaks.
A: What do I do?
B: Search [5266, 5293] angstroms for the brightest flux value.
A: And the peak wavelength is 5283.79 angstroms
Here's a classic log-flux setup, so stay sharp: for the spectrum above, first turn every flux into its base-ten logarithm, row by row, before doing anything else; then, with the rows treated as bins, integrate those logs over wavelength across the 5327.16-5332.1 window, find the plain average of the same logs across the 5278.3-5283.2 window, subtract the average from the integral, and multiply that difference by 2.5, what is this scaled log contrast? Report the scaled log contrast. 6.5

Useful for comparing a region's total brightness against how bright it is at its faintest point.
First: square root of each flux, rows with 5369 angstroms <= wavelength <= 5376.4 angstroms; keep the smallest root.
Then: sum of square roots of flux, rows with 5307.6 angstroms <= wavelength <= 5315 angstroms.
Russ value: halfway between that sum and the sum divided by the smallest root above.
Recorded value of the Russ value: 9.83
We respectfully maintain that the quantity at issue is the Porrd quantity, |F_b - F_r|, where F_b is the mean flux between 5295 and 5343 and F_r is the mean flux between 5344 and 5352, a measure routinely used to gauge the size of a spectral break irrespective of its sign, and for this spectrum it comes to 0.22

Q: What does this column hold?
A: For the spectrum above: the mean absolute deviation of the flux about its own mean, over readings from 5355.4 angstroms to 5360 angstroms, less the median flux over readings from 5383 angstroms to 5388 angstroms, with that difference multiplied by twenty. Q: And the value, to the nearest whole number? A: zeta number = -105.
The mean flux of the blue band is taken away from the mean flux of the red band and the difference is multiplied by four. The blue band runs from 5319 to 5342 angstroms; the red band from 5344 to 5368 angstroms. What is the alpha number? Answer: 2.0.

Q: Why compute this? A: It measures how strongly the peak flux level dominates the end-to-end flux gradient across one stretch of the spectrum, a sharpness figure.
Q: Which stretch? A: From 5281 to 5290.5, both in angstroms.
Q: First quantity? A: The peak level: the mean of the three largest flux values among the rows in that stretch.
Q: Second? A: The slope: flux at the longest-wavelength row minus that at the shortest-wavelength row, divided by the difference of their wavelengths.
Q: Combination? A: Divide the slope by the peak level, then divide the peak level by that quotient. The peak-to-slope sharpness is 801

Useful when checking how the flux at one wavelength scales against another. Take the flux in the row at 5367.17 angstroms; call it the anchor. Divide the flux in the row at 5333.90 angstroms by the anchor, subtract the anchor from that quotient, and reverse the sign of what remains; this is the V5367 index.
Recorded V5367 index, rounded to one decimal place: 4.8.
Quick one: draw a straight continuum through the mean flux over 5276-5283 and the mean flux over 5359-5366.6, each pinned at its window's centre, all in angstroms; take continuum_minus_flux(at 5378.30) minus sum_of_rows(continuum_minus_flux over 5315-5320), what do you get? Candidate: -0.7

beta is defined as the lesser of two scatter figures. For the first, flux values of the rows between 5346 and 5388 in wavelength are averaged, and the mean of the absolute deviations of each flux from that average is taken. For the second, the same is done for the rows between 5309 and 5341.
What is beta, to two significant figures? 0.14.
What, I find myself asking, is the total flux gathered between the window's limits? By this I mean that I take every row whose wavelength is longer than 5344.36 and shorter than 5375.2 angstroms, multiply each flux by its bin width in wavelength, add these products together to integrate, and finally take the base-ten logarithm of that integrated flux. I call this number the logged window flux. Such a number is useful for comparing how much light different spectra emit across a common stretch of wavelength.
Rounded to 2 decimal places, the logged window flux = 2.22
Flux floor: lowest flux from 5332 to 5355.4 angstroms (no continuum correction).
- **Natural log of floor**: 1.498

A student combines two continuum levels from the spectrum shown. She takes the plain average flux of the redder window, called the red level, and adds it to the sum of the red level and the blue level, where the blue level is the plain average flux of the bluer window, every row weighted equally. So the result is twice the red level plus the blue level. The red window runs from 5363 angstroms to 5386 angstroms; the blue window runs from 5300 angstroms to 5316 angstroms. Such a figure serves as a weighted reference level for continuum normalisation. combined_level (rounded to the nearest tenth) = 16.2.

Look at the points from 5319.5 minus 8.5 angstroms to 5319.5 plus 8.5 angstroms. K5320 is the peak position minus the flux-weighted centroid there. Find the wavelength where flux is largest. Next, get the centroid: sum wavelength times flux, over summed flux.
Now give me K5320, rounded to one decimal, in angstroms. 1.9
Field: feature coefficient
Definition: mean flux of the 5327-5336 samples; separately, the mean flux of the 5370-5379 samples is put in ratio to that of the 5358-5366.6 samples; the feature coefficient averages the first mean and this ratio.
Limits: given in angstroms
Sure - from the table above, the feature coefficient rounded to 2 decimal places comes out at 2.92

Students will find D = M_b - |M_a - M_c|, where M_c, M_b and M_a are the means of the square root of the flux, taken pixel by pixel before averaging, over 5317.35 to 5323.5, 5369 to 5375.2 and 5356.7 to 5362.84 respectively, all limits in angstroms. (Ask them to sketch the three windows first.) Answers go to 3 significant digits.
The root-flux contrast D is 2.24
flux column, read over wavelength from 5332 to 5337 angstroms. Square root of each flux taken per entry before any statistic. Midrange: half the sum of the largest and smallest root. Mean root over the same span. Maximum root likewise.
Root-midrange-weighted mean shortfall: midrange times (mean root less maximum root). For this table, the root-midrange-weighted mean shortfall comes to -0.15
